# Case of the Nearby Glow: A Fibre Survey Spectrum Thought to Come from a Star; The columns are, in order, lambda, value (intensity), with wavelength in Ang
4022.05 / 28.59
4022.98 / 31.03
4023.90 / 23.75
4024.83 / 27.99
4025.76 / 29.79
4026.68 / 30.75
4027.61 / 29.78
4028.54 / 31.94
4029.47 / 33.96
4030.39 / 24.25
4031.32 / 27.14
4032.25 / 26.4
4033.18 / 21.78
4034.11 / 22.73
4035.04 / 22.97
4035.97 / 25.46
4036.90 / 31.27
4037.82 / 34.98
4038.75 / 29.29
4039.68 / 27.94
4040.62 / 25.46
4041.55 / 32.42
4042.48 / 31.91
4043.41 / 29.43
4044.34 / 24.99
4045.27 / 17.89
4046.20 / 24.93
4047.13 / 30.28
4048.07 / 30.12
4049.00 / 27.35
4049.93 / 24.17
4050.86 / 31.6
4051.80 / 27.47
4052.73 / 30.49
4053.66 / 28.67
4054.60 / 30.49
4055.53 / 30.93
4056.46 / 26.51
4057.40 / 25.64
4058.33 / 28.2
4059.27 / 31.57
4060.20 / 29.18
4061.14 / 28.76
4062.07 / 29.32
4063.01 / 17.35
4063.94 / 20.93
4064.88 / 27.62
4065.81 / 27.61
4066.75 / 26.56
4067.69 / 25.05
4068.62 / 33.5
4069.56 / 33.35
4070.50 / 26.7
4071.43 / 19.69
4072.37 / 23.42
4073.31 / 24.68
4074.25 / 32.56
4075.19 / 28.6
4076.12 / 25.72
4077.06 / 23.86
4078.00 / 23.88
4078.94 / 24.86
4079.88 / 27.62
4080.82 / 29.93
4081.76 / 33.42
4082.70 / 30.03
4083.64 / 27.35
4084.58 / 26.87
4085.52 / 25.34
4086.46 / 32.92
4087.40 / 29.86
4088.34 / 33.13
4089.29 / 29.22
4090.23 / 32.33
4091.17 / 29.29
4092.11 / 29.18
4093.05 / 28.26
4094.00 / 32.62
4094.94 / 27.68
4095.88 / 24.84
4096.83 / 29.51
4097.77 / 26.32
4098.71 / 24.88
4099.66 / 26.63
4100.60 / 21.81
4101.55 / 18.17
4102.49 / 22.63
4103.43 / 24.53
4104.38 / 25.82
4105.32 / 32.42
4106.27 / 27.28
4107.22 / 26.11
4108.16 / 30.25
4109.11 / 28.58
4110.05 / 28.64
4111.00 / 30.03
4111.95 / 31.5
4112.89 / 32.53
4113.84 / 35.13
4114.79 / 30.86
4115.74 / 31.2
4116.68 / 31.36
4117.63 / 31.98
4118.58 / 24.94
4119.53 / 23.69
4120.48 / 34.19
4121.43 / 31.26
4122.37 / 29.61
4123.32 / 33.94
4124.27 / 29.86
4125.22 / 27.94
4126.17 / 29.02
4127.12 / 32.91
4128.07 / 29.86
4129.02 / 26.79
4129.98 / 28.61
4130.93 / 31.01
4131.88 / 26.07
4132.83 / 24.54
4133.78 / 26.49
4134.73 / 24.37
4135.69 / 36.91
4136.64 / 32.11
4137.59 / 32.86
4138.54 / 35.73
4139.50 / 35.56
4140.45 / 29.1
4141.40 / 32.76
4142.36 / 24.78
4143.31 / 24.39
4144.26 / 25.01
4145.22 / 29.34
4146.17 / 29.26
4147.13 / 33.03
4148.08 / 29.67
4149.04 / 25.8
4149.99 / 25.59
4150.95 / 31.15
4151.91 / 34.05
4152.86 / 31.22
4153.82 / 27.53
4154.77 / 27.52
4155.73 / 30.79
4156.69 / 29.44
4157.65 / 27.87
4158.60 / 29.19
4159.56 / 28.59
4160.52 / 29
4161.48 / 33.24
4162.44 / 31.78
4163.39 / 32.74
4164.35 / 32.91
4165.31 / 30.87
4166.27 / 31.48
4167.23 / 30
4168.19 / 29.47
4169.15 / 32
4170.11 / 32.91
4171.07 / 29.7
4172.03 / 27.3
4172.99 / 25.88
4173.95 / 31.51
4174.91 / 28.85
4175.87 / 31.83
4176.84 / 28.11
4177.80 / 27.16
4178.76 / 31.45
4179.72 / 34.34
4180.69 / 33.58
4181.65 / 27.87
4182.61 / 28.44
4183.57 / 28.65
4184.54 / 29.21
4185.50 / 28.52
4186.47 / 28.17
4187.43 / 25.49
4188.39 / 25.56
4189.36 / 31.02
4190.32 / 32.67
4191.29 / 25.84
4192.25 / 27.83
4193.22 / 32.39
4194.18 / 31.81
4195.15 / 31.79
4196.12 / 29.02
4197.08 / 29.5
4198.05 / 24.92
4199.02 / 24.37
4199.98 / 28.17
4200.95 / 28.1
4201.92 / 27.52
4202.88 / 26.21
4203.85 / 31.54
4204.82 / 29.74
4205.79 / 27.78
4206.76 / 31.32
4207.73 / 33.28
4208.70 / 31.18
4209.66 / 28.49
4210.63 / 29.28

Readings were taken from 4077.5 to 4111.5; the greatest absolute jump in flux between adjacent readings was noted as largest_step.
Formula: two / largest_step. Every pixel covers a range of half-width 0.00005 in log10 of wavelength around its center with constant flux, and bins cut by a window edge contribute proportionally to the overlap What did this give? 0.26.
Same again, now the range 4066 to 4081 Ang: 0.24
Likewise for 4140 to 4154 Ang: 0.25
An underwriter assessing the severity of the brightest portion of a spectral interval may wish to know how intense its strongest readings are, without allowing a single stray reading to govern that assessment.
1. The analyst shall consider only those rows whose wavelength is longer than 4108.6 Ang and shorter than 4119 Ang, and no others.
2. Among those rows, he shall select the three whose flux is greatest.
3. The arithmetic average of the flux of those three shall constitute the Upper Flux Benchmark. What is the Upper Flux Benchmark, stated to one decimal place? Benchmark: 33.2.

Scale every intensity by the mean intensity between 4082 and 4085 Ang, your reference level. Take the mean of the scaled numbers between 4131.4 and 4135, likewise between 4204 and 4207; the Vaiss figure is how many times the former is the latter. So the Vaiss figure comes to 0.86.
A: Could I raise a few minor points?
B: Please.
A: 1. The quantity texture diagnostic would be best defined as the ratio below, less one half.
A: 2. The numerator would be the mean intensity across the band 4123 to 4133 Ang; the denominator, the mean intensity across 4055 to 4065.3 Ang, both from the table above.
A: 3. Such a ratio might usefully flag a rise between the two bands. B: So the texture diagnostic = 0.58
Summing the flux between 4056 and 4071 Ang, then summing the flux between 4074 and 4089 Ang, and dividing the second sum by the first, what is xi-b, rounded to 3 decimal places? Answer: 1.041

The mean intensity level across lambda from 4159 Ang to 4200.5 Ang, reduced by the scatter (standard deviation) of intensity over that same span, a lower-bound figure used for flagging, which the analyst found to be 27.1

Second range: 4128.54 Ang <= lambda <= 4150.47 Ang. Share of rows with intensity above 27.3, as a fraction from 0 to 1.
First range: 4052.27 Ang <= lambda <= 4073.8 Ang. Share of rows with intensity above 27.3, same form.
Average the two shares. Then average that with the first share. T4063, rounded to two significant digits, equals 0.57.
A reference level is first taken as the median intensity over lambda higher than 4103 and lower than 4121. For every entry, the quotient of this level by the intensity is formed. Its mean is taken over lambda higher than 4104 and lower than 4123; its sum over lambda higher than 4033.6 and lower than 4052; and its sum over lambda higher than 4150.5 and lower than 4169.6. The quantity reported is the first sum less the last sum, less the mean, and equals 1.5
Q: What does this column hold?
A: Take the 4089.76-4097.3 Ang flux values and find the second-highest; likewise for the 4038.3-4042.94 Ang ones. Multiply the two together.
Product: 1032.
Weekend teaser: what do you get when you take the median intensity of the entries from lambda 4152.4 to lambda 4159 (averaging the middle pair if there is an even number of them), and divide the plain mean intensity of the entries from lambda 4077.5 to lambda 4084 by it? 0.96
